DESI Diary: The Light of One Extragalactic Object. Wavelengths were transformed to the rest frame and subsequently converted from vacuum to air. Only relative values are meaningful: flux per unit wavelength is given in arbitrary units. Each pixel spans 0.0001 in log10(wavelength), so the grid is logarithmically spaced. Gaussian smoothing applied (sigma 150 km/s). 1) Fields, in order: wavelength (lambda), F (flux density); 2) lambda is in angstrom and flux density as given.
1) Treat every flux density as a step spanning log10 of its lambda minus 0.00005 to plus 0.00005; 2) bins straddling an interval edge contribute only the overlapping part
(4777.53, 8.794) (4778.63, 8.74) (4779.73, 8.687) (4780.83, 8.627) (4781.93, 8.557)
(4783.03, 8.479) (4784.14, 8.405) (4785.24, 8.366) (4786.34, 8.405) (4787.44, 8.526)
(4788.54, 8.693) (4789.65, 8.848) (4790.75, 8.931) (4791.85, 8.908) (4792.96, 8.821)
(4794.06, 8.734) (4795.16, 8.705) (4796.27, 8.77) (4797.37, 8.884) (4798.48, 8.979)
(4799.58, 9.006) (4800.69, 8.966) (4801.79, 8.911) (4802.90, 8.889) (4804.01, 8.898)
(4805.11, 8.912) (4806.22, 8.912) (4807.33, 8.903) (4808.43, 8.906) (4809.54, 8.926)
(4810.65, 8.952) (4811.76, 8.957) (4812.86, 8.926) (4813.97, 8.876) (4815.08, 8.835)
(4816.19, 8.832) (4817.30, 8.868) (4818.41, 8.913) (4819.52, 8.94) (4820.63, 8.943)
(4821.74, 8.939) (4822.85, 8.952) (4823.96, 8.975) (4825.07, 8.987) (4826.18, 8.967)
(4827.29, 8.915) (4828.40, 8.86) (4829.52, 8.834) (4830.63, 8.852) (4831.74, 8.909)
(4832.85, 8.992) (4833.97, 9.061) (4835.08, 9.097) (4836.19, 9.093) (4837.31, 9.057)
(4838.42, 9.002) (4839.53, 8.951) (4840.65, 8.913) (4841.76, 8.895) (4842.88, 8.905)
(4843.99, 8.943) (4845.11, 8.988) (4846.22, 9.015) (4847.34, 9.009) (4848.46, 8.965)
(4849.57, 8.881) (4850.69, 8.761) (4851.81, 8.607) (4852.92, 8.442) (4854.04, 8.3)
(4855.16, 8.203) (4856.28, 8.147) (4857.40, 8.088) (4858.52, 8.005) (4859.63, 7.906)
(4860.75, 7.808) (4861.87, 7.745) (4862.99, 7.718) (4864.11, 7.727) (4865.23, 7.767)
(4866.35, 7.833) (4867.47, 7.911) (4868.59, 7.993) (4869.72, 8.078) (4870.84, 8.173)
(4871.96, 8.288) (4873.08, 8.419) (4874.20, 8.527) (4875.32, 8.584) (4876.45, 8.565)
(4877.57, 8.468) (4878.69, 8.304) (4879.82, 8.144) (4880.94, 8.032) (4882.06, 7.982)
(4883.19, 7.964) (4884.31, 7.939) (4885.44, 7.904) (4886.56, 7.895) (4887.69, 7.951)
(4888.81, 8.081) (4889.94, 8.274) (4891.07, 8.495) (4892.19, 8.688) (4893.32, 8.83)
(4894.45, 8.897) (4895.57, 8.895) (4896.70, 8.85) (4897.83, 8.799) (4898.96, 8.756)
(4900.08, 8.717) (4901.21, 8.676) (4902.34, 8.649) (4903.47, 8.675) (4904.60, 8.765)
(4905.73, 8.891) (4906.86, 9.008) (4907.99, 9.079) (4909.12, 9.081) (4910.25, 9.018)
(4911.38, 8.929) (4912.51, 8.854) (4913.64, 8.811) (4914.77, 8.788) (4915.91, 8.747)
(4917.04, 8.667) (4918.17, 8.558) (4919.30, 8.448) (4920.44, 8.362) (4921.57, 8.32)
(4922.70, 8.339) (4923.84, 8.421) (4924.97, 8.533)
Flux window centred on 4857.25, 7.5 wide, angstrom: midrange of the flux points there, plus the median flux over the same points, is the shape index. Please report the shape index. 16.1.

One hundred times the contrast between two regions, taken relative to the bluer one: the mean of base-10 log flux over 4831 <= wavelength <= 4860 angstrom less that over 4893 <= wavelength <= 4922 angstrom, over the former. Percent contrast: 0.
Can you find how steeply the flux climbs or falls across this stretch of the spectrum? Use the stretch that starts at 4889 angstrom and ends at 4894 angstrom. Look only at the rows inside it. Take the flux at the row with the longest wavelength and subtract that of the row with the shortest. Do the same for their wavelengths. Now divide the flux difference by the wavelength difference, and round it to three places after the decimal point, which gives 0.164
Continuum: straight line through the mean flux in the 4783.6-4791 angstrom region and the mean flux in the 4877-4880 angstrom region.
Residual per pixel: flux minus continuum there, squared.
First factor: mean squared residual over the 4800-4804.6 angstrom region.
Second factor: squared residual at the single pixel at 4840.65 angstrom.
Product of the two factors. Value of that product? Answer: 0.032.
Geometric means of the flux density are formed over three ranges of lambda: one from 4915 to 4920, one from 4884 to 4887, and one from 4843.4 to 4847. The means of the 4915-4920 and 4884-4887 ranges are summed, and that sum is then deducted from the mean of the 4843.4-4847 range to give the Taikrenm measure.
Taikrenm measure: -7.5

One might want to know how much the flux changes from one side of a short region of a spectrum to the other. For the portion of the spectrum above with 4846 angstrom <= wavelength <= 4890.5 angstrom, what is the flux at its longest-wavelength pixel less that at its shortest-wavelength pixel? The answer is -0.7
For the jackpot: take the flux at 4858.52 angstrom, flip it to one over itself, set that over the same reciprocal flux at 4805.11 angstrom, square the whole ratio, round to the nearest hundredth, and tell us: 1.24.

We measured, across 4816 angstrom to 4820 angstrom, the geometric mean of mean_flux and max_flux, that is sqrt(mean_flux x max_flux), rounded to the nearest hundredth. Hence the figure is 8.91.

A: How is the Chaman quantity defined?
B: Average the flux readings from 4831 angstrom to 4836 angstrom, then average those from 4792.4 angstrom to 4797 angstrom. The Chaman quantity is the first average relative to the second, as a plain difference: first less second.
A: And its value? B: 0.26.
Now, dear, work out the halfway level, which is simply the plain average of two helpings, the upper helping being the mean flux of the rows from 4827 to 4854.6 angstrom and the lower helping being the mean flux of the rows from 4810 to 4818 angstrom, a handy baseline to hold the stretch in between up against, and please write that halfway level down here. 8.89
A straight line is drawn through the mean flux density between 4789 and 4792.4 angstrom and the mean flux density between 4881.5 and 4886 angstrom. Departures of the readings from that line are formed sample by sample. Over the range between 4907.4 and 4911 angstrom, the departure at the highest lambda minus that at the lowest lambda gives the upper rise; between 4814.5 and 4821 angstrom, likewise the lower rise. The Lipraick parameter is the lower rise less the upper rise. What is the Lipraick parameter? 0.2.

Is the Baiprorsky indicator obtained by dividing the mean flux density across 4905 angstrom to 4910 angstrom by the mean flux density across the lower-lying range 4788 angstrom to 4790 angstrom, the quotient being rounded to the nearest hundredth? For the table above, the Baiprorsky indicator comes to 1.03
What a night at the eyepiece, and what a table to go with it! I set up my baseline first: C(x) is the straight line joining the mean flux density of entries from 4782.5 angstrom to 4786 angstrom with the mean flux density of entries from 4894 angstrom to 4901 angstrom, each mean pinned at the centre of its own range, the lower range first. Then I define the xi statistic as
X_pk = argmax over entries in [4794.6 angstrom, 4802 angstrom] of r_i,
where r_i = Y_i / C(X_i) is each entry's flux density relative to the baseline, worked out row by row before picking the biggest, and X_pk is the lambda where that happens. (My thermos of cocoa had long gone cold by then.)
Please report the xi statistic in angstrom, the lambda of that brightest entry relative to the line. 4799.58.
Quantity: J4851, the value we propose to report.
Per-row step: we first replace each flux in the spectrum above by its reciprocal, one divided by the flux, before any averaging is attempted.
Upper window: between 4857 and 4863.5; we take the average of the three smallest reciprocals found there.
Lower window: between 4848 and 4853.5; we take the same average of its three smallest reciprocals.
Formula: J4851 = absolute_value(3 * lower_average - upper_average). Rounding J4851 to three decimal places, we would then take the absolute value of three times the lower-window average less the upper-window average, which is 0.213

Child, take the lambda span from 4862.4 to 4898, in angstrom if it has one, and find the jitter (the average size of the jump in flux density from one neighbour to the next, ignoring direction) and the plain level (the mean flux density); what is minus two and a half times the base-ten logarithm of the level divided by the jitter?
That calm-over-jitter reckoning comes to -5.0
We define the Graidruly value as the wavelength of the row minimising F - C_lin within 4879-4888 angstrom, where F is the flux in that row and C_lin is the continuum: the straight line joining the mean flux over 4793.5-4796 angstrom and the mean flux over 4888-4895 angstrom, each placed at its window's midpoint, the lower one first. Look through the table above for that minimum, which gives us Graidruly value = 4886.56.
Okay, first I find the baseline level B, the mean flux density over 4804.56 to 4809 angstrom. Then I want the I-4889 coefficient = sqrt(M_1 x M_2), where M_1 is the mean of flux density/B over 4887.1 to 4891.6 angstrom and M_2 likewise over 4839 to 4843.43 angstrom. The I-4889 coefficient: 0.96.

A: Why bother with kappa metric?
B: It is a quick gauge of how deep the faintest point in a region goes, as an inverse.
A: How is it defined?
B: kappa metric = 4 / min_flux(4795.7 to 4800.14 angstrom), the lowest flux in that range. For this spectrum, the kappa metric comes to 0.456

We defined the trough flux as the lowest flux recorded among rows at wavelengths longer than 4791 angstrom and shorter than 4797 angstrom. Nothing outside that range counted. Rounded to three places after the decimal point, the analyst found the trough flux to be 8.705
